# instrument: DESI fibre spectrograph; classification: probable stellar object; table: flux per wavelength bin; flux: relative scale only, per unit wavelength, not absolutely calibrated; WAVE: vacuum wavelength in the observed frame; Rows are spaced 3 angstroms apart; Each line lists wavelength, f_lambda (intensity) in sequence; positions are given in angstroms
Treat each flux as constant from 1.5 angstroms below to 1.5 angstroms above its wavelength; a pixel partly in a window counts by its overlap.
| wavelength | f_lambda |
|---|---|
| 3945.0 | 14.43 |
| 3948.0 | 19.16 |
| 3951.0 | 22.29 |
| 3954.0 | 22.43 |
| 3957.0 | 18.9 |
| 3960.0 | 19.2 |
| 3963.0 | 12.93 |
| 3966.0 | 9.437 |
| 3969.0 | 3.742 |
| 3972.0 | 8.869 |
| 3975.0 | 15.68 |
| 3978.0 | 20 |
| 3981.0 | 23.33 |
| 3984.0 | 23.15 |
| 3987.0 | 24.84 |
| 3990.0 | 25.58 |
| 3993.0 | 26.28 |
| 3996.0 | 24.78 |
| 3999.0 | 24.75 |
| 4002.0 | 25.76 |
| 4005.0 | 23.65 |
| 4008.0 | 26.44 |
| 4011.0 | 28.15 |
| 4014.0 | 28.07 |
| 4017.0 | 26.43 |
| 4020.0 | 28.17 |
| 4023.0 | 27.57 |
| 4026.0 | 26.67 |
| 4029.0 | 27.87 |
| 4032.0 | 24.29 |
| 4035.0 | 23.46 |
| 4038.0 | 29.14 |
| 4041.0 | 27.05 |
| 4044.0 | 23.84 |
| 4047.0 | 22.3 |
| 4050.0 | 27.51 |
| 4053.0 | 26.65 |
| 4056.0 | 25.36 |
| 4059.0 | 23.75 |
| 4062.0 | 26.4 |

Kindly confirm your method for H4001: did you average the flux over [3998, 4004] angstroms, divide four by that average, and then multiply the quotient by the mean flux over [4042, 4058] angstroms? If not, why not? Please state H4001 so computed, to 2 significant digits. 4.0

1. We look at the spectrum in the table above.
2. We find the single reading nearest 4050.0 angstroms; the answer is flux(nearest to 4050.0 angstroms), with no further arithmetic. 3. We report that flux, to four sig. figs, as 27.51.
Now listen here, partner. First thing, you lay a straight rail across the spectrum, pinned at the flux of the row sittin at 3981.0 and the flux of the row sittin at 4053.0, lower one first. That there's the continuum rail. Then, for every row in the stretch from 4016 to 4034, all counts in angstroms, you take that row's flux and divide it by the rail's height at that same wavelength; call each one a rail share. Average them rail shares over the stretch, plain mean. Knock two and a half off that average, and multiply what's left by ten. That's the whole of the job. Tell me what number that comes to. -14.4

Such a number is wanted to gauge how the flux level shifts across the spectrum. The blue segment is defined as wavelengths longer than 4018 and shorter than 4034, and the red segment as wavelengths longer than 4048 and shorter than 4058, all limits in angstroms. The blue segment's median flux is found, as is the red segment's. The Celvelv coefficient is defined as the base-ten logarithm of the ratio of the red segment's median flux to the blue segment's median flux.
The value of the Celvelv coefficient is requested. -0.01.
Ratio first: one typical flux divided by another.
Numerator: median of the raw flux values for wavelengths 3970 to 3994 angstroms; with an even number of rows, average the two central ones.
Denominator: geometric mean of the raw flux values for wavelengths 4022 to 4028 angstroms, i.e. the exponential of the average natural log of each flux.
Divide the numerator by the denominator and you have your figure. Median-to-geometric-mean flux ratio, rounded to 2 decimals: 0.86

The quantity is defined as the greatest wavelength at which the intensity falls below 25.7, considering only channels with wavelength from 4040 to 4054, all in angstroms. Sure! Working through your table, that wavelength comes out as 4047.0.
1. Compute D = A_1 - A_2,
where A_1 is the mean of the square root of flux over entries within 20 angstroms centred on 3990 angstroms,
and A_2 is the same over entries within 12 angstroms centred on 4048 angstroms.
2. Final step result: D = -0.04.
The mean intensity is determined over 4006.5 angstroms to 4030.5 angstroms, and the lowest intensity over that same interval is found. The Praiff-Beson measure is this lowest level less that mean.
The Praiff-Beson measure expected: -1.0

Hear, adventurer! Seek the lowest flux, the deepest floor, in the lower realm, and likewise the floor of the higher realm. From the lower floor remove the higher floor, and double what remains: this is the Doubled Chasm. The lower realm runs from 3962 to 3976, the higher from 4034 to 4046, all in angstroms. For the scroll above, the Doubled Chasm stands -39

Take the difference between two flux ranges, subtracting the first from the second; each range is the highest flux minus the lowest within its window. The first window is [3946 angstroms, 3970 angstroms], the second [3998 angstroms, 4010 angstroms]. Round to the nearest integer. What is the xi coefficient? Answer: -16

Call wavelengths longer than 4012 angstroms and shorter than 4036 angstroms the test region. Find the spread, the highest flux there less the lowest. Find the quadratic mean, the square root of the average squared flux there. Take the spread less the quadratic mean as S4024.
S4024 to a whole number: -22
